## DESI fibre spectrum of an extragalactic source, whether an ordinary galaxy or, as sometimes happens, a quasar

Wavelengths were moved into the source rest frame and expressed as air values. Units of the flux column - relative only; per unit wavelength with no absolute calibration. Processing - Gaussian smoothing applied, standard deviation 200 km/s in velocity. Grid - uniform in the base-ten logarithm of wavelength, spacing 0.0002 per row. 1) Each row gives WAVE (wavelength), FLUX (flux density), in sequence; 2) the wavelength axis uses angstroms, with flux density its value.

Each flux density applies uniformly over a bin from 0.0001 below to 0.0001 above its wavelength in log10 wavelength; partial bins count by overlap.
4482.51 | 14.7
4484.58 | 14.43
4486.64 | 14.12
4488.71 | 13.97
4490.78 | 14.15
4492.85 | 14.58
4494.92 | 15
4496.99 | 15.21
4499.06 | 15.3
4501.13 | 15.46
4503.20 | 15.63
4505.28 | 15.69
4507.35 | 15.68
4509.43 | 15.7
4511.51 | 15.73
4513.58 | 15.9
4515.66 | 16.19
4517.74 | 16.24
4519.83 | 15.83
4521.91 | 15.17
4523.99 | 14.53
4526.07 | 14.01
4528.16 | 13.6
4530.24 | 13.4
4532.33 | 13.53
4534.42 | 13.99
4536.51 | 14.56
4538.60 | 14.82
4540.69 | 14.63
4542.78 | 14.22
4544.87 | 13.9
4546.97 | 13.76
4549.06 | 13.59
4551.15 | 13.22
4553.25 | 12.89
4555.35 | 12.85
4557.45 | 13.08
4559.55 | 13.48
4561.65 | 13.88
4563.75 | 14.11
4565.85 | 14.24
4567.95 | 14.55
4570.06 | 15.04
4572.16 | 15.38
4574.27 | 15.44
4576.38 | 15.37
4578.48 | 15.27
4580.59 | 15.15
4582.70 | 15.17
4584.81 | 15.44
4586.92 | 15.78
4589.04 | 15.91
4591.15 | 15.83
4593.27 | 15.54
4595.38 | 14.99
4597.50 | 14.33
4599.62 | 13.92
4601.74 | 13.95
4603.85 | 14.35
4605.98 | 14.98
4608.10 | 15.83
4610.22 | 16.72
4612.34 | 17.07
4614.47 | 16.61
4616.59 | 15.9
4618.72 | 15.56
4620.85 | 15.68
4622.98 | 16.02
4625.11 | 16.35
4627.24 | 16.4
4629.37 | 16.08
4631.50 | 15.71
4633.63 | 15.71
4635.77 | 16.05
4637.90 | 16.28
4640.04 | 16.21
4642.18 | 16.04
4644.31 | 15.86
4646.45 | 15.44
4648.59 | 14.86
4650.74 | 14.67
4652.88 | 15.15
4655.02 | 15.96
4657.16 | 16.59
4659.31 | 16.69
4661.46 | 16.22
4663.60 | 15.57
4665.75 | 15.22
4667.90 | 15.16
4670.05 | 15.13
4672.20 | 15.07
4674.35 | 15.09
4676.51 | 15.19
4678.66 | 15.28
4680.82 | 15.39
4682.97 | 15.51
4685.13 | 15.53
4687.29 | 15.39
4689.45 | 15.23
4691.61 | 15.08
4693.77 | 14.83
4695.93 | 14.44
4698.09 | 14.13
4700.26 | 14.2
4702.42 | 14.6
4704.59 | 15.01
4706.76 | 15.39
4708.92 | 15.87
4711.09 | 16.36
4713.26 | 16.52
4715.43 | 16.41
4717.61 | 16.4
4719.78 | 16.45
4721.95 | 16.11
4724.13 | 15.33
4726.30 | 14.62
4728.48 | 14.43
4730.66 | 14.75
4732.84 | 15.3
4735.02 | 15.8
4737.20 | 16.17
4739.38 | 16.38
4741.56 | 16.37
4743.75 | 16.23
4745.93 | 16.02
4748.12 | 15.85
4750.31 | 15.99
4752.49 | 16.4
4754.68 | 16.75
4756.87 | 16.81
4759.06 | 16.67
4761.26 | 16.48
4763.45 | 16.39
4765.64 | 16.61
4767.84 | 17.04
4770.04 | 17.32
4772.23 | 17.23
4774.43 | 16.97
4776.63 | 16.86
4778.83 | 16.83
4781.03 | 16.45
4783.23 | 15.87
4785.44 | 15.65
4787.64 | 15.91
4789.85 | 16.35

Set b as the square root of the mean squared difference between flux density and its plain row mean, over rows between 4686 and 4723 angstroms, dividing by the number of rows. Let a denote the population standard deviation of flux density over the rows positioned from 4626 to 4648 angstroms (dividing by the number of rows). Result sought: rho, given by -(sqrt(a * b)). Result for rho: -0.48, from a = 0.28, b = 0.81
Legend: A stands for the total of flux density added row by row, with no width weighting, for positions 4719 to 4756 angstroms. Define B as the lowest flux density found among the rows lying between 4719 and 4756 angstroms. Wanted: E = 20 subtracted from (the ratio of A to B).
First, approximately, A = 269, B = 14.43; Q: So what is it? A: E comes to -1.36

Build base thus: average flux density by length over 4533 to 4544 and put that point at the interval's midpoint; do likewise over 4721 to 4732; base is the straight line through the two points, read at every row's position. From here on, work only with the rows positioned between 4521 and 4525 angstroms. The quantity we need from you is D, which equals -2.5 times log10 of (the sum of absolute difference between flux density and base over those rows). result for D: 0.0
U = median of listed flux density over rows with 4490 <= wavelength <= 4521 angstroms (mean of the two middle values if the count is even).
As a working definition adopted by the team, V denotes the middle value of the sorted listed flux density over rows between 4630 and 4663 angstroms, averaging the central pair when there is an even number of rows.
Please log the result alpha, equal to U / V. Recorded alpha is 0.98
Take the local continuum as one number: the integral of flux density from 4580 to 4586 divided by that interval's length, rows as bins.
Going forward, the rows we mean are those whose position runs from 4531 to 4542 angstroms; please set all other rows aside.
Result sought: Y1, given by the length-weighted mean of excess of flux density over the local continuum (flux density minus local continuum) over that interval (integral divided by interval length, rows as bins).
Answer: -1.0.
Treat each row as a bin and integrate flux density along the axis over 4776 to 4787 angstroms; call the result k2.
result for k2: 179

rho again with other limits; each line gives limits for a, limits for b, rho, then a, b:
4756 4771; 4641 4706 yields -0.43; 0.30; 0.60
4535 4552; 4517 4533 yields -0.73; 0.53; 1.03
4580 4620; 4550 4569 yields -0.71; 0.86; 0.59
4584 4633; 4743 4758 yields -0.54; 0.83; 0.35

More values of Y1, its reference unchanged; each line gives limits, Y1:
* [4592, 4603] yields -0.7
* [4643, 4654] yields -0.1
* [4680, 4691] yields 0.1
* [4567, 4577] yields -0.1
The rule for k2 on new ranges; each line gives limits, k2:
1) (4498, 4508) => 156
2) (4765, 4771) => 102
